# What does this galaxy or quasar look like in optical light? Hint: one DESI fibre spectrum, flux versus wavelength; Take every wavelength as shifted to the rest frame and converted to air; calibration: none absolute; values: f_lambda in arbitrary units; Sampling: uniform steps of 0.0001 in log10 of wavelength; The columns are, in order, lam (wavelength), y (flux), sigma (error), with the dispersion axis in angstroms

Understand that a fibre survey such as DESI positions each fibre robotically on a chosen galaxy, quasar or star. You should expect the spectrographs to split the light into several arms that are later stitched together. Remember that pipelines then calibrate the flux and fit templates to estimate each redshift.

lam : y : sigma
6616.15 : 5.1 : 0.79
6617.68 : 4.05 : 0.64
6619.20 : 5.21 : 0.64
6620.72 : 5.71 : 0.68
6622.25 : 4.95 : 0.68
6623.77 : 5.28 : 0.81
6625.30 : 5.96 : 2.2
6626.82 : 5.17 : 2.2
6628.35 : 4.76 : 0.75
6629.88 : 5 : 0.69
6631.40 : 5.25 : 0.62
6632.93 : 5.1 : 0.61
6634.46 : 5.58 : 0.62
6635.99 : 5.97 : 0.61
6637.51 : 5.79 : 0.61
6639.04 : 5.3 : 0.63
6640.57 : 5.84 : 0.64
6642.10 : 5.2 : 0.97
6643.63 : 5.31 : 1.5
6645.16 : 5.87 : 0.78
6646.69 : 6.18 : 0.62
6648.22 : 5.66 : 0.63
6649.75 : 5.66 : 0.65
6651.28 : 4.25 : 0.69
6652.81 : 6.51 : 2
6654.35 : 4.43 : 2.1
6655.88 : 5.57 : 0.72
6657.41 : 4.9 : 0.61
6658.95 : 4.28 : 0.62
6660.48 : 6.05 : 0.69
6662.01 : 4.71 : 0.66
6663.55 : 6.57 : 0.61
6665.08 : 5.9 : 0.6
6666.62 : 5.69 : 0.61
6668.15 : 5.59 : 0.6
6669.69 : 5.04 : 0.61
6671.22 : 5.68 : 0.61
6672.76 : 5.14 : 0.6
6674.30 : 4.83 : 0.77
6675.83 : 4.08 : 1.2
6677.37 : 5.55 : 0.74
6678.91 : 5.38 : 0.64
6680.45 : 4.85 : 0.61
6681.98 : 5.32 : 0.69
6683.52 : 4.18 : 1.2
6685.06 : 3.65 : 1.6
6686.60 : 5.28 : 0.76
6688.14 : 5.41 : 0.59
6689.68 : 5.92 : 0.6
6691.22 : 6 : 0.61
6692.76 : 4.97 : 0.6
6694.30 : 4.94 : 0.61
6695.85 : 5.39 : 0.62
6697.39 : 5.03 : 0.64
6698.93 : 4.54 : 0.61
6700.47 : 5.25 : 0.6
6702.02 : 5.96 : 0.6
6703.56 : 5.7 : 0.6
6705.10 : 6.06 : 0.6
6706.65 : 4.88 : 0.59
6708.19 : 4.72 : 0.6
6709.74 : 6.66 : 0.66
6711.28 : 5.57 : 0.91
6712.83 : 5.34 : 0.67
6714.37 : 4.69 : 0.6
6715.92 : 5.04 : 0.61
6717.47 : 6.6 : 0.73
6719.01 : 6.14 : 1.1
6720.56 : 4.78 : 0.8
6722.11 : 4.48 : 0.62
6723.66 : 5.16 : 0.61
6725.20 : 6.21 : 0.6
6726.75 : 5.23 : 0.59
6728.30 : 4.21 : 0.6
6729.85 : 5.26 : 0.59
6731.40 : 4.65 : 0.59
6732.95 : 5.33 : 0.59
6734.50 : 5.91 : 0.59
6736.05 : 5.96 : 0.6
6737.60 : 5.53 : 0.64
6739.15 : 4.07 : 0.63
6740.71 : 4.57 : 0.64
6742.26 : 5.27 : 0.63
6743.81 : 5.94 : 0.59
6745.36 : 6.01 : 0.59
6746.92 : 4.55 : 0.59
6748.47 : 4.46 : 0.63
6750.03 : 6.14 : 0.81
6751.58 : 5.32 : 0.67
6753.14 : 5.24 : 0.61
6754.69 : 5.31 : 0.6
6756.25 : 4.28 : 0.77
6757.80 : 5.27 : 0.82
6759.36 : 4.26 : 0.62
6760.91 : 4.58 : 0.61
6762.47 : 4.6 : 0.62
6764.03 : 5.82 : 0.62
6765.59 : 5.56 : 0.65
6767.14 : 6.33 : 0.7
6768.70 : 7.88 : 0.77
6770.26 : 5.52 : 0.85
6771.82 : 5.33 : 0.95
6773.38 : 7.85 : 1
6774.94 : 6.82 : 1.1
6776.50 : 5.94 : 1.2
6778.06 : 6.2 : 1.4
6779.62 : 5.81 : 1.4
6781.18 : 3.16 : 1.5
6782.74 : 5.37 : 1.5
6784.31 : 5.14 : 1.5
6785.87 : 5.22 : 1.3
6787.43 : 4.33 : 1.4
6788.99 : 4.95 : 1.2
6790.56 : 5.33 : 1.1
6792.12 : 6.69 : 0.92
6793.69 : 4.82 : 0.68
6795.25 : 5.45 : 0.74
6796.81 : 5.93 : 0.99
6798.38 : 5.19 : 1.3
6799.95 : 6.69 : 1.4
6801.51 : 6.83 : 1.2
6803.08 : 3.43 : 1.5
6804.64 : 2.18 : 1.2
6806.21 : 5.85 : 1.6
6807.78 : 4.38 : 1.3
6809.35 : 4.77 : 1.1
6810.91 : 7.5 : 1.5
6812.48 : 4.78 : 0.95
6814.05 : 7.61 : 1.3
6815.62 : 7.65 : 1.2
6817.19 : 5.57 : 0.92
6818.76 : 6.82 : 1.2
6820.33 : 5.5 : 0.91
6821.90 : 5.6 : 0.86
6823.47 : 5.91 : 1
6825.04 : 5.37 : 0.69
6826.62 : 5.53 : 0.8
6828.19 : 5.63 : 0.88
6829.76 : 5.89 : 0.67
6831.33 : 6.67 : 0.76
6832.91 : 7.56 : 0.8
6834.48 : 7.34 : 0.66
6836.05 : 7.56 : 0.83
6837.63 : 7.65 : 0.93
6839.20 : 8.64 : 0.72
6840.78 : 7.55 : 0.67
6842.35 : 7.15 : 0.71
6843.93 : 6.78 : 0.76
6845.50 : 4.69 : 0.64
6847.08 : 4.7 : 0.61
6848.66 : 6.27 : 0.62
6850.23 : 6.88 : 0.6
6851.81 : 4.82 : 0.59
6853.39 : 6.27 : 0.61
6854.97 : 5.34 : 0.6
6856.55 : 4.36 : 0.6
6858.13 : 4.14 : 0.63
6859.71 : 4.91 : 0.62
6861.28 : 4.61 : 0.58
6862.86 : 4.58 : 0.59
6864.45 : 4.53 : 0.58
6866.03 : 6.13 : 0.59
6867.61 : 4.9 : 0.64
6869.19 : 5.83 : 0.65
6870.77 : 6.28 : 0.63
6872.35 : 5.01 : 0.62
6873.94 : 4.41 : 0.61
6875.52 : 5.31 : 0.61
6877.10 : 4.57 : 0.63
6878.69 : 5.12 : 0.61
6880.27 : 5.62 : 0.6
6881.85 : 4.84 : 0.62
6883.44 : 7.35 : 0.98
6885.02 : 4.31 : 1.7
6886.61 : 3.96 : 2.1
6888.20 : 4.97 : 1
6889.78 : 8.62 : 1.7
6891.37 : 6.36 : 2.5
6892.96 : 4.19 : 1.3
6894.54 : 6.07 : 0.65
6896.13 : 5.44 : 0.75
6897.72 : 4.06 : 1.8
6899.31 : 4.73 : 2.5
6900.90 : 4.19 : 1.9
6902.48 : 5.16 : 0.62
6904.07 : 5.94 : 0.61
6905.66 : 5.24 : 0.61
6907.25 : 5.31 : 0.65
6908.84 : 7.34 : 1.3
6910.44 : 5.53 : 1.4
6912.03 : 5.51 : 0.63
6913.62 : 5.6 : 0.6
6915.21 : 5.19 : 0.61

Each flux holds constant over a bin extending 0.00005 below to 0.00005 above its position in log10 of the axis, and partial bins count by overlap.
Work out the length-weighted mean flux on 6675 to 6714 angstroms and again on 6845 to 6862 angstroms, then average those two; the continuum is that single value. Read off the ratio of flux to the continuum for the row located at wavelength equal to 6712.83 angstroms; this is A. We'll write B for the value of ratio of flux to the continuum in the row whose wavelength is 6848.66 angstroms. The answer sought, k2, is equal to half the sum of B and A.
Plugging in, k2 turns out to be 1.12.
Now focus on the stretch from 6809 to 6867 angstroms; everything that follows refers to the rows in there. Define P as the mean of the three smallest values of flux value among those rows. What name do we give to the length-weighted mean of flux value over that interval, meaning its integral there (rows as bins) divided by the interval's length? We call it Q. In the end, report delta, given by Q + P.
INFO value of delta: 10.4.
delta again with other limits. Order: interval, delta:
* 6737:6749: 9.4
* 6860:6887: 9.4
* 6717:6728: 10.2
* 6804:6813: 8.7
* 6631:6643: 10.7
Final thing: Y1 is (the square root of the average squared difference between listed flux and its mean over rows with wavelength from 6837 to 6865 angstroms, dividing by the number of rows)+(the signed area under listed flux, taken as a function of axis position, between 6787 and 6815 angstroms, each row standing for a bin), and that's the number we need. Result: 153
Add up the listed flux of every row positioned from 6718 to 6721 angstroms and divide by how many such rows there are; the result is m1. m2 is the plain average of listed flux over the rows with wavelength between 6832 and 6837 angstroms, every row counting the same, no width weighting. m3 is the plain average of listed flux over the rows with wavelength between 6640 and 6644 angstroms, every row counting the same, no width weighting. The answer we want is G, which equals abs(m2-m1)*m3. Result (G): 11.0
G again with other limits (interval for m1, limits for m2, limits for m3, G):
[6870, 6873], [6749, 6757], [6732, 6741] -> 2.0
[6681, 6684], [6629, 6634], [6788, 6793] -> 2.1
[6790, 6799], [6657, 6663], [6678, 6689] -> 2.8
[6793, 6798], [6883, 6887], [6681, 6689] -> 0.9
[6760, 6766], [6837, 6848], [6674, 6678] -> 7.7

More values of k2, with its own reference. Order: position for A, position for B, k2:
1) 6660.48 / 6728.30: 0.99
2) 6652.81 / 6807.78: 1.05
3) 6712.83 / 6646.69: 1.11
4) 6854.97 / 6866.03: 1.10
